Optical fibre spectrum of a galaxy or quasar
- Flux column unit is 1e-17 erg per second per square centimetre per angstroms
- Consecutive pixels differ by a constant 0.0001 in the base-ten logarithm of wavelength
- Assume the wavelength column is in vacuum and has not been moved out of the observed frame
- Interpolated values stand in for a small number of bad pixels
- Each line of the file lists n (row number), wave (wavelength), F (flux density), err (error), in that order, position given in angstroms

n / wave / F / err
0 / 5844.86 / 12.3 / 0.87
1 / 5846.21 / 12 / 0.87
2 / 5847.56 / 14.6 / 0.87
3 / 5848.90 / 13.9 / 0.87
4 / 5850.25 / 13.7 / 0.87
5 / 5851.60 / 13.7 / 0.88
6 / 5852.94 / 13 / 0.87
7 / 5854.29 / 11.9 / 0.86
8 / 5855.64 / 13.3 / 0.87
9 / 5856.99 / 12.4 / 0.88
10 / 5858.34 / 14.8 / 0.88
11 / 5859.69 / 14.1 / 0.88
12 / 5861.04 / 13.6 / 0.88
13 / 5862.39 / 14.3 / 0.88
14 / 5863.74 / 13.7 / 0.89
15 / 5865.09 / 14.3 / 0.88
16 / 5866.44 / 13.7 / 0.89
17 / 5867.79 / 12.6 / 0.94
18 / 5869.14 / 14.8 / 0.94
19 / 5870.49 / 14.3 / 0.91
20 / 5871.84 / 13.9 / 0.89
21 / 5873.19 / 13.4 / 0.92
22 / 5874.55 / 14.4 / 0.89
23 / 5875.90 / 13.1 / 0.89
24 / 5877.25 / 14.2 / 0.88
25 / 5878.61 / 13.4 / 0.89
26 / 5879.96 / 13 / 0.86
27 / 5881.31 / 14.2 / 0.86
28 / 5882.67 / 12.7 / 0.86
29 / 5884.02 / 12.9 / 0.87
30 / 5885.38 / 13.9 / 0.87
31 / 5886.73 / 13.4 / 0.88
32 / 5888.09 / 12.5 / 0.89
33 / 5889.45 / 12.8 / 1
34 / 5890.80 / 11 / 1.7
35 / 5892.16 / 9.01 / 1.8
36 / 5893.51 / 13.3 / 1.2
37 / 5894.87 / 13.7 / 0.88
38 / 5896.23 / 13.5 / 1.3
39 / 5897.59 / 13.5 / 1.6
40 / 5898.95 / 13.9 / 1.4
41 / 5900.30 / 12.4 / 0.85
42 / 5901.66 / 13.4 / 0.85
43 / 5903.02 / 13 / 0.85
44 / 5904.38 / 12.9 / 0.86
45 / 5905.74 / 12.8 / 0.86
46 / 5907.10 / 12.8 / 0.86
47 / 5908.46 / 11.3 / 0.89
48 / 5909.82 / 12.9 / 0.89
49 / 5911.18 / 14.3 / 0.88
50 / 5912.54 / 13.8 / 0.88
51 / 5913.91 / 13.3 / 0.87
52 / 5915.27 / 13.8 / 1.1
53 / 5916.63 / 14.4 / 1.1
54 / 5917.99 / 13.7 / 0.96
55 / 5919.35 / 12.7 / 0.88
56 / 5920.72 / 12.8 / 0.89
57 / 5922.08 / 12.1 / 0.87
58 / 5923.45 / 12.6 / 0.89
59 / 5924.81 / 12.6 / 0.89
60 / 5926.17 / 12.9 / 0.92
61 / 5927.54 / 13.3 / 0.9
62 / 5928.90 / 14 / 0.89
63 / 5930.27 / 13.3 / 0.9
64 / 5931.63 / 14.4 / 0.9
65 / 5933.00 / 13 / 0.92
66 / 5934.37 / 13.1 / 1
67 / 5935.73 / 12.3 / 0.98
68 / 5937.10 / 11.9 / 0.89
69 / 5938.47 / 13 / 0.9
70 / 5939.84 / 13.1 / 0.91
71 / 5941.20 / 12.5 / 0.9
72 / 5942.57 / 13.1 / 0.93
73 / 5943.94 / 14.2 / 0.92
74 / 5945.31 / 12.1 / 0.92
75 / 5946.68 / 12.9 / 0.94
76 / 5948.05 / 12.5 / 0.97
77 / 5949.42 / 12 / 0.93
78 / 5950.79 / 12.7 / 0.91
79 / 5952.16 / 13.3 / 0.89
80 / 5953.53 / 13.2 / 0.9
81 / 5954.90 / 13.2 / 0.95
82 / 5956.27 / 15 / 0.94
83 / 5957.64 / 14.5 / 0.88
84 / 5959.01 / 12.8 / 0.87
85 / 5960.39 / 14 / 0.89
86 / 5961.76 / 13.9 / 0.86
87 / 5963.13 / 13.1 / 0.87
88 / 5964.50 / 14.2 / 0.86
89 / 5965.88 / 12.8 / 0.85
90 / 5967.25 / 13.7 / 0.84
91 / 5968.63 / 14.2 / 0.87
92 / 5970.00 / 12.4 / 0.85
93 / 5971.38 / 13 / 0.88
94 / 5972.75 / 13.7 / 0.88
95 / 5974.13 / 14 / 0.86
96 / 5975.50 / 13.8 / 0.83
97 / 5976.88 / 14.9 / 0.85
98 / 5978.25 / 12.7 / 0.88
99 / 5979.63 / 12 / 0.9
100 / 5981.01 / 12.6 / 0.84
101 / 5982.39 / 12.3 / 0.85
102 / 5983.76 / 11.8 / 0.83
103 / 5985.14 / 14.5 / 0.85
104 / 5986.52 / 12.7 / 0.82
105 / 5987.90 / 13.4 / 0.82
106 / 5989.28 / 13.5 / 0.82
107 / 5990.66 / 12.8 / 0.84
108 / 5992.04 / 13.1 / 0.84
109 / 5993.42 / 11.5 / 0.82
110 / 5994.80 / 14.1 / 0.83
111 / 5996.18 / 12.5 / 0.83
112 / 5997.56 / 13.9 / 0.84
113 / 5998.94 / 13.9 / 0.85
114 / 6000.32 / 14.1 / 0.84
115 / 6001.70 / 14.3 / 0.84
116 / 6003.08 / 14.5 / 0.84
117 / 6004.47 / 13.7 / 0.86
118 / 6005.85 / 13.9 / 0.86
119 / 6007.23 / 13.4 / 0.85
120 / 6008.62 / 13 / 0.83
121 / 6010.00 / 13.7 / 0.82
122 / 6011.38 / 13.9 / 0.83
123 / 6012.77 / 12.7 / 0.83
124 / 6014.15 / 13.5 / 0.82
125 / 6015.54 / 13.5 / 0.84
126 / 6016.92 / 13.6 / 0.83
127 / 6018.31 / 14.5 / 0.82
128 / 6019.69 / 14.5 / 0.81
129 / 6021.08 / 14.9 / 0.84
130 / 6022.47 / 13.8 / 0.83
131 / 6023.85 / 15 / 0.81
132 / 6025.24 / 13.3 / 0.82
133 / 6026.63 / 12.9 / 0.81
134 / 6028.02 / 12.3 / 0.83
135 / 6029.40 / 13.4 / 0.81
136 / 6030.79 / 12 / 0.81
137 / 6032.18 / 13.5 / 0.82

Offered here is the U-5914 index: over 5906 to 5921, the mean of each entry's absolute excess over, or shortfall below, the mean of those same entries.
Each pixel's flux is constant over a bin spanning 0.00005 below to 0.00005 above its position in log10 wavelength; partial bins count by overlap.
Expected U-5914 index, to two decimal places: 0.69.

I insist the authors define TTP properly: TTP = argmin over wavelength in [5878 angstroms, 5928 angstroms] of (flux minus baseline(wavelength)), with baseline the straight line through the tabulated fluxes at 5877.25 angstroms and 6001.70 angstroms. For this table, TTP 5892.16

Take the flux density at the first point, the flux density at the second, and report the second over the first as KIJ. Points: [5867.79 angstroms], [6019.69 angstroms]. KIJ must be 1.15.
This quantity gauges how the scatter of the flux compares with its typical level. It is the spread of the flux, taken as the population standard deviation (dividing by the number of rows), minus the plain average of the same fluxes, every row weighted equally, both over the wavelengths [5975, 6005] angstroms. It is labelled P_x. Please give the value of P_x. -12.4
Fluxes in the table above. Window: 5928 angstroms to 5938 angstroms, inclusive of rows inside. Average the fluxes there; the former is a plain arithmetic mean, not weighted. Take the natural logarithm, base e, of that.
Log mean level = 2.58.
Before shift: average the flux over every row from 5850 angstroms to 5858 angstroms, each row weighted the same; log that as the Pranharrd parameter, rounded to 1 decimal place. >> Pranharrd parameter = 13.0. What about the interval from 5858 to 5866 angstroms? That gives 14.1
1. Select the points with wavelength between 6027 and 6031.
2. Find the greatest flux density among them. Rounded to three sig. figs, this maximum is 13.4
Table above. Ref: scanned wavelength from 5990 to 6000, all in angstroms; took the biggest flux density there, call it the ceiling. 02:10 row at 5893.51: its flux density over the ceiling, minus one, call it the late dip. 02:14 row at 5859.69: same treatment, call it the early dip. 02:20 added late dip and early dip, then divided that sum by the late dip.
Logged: 1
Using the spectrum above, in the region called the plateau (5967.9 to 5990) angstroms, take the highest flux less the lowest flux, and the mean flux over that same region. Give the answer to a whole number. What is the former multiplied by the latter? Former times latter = 41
